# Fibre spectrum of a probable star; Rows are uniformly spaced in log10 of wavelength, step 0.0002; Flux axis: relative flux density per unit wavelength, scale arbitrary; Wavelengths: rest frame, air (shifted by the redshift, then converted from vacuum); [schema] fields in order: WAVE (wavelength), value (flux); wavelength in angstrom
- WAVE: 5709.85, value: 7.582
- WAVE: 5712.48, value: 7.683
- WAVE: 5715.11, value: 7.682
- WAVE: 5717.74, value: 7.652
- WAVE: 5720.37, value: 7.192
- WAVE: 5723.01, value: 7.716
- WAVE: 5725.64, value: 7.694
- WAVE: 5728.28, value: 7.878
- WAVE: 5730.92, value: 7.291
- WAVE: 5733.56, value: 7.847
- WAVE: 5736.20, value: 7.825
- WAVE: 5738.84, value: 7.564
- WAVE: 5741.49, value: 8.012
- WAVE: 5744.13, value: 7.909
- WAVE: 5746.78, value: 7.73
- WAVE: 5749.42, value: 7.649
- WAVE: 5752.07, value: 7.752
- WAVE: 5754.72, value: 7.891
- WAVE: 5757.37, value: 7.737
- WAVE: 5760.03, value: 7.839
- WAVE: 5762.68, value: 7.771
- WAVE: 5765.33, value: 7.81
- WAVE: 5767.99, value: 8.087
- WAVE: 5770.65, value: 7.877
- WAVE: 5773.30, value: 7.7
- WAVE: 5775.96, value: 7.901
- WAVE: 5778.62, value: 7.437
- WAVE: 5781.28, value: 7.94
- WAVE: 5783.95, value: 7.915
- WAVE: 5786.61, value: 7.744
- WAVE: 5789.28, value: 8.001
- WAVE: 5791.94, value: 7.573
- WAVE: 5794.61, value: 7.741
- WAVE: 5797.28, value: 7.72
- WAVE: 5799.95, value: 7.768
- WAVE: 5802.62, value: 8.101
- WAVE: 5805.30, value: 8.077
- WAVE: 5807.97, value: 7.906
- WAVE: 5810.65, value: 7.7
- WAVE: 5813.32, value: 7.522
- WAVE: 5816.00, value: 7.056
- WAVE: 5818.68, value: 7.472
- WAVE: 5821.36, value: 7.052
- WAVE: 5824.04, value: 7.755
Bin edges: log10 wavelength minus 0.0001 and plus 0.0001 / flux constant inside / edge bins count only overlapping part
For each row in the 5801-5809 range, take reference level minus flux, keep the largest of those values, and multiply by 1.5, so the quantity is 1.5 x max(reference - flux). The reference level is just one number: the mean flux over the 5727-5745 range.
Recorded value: -0.22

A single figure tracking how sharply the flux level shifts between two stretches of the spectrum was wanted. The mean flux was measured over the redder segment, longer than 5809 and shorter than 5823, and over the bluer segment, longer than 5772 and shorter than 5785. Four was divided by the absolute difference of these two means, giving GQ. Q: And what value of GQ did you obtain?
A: 10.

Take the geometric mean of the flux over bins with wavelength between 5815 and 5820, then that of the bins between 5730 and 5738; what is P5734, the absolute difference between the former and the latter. 0.39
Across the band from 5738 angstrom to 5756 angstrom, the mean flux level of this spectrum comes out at 7.79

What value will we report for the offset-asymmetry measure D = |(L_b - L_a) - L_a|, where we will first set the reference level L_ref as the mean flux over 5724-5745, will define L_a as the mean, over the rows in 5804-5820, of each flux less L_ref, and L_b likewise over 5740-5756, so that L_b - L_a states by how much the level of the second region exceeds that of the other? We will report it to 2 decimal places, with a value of 0.33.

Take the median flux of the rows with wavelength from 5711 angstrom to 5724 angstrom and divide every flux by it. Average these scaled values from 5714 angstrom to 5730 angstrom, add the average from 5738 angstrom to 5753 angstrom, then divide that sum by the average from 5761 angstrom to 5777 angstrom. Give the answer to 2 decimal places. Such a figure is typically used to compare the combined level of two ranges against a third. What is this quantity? 1.96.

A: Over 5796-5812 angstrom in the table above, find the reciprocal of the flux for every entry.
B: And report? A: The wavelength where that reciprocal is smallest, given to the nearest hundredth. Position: 5802.62 angstrom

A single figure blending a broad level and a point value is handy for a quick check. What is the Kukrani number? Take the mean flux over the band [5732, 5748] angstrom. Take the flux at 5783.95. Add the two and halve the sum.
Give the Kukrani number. 7.86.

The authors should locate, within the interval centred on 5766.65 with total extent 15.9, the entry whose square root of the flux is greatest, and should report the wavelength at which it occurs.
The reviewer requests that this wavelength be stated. 5767.99 angstrom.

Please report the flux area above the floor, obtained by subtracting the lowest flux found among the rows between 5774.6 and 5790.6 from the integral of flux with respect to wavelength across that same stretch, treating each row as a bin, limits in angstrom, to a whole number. 118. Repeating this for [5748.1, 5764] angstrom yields 116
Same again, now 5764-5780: 117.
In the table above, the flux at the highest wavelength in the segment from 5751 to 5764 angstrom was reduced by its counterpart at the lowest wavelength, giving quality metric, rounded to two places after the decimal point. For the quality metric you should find 0.02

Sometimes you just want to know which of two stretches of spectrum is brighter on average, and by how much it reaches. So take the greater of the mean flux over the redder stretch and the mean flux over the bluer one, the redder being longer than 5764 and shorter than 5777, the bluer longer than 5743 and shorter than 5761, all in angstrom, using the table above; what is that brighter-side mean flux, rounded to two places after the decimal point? 7.88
